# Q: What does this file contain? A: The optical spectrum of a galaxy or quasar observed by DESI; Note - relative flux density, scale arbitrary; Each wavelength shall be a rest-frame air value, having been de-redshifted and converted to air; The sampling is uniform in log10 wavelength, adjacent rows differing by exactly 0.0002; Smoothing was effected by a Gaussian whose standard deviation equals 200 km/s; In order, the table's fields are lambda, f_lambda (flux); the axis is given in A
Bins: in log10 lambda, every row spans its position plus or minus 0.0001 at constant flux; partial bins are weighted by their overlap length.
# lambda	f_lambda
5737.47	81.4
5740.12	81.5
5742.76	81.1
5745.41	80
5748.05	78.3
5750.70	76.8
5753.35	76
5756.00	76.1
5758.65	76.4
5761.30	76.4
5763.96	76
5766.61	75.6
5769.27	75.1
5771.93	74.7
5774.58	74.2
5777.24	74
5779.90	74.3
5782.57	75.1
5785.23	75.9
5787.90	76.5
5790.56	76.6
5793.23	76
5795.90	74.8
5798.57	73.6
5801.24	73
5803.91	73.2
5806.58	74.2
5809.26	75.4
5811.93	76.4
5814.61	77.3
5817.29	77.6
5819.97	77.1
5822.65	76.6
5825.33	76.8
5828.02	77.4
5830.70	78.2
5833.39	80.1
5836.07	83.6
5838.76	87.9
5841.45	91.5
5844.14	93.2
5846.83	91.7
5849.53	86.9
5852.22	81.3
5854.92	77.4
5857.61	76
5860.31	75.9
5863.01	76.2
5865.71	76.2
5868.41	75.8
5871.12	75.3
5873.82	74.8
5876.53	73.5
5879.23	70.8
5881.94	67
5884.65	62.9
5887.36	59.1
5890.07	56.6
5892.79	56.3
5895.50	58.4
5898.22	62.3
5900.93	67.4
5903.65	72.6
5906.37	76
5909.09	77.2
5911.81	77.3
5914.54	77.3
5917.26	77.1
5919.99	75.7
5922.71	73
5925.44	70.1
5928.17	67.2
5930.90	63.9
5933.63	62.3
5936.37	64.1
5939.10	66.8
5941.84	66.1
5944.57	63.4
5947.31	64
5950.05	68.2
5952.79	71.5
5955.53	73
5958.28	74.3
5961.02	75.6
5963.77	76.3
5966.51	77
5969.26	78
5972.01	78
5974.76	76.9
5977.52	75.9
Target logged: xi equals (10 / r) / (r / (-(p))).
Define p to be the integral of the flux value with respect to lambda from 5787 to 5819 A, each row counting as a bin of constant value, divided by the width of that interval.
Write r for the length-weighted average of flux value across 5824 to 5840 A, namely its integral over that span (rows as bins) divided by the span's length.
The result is -0.116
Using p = 75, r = 81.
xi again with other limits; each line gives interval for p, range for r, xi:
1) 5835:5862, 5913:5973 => -0.167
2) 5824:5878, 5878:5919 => -0.174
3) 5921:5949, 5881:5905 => -0.170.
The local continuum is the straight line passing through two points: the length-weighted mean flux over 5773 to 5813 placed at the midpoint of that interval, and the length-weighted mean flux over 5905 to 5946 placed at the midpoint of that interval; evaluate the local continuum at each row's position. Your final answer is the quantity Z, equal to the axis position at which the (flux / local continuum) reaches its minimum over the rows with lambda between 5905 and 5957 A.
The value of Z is 5933.63 A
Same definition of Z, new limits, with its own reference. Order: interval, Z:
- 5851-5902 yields 5892.79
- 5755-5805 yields 5801.24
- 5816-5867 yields 5822.65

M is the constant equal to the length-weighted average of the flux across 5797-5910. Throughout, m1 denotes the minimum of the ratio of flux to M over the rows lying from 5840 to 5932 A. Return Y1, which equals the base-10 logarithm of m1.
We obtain -0.124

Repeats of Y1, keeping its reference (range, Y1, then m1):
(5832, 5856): 0.014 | 1.03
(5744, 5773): -0.002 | 1.00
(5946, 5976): -0.069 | 0.85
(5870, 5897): -0.124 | 0.75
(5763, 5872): -0.012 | 0.97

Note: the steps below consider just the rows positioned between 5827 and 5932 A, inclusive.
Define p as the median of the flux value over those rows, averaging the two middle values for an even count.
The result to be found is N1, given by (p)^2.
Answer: 5761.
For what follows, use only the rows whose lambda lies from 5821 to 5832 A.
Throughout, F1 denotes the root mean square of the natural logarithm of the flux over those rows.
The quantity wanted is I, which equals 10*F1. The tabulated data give 43.5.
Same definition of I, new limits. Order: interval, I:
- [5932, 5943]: 41.7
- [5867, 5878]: 43.2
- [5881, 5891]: 41.2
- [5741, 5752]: 43.7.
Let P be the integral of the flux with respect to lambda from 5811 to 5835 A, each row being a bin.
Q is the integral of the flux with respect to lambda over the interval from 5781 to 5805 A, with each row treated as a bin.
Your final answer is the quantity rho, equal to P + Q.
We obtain 3661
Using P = 1862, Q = 1799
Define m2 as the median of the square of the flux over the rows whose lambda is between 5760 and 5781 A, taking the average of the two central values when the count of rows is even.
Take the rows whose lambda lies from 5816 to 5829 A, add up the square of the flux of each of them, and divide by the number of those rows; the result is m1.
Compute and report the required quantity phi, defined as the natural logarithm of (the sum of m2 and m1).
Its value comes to 9.35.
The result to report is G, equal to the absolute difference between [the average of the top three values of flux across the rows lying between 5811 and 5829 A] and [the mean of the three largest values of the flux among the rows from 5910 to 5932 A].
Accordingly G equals 0.2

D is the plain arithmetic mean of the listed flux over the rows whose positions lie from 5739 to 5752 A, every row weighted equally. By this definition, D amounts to 80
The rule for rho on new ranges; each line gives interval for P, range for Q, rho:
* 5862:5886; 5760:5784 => 3540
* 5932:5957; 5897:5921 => 3433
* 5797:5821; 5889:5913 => 3419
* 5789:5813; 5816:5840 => 3703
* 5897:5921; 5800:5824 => 3585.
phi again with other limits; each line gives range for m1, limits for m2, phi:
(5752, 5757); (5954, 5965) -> 9.34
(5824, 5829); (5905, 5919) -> 9.38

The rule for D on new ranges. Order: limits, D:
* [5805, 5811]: 75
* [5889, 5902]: 60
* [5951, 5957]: 72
